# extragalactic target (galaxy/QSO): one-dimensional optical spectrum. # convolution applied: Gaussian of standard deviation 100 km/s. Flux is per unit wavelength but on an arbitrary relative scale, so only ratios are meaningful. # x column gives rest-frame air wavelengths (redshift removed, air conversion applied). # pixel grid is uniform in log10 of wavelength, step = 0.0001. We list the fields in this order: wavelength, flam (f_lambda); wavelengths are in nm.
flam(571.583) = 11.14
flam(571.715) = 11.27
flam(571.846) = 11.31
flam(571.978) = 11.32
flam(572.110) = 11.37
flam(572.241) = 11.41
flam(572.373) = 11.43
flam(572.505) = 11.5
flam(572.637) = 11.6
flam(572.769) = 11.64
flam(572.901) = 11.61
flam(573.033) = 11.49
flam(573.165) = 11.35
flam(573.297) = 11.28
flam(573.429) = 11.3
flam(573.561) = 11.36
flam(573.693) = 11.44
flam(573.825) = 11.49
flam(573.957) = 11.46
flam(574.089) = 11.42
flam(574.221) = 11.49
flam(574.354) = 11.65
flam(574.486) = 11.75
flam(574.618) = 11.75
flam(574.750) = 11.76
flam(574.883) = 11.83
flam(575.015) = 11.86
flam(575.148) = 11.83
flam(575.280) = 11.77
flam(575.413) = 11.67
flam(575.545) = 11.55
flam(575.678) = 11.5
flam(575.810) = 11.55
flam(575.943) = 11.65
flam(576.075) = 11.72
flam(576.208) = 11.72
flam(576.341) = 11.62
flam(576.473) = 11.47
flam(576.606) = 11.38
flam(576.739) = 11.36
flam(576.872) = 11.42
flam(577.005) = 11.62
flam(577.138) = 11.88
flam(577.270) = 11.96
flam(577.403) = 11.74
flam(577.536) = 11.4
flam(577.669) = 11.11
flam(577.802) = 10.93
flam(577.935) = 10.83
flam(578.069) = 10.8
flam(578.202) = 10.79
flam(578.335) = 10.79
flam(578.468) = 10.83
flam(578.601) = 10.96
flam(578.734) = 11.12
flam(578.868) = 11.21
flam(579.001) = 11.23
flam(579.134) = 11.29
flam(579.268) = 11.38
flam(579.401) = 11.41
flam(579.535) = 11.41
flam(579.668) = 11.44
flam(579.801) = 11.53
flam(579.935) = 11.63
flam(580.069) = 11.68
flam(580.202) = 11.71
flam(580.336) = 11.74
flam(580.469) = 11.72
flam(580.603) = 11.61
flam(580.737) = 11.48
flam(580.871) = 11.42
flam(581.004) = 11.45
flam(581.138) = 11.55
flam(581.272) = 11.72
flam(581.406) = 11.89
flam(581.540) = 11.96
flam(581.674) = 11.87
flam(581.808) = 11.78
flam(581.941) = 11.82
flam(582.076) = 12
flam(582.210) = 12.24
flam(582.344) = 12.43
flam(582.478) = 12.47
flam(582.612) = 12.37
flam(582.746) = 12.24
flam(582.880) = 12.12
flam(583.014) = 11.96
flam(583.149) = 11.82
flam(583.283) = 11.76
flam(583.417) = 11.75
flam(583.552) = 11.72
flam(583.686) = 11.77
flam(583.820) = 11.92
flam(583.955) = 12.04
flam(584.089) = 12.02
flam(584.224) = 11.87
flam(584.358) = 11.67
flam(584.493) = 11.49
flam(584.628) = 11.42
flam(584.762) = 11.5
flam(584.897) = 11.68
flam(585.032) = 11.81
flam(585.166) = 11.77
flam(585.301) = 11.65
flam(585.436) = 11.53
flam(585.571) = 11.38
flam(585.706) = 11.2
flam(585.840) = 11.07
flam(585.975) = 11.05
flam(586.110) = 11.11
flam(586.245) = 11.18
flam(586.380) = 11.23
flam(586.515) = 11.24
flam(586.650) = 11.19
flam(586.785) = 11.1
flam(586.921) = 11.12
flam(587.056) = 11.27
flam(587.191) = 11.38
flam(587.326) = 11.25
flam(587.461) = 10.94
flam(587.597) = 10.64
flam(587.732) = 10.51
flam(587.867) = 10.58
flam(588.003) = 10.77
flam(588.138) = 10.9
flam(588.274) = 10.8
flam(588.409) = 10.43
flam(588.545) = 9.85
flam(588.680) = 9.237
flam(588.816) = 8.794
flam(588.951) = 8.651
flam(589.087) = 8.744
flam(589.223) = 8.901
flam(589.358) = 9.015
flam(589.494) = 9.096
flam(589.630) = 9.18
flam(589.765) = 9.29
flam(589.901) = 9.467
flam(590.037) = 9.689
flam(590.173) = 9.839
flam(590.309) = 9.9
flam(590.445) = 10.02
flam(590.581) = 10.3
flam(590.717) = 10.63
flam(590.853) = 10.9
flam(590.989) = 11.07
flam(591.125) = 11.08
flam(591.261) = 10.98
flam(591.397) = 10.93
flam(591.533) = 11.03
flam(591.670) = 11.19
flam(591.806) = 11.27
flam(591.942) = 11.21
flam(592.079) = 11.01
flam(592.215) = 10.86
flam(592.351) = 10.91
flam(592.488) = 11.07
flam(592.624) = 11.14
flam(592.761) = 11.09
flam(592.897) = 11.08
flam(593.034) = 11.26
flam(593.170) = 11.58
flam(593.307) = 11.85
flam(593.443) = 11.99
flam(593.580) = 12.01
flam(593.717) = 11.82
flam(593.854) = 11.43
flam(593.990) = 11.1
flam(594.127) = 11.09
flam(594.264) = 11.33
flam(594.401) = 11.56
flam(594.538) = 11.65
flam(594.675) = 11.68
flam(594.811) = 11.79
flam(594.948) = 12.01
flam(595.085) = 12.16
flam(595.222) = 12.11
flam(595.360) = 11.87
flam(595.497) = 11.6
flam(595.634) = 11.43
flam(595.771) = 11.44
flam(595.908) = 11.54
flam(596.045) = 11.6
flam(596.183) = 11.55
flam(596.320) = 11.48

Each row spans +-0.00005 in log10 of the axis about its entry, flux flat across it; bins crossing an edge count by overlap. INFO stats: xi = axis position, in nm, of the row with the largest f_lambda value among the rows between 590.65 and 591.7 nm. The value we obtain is 591.670 nm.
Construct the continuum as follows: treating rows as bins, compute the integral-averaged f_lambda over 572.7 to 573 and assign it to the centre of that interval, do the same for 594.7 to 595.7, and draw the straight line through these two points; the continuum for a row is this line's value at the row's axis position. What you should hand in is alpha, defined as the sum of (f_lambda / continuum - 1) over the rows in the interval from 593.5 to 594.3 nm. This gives -0.19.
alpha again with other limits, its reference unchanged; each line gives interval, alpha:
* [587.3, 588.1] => -0.50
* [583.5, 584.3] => 0.09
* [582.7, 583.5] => 0.12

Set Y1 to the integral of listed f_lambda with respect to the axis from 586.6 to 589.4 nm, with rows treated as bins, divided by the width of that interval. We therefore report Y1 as 10.3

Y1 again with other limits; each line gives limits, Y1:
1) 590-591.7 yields 10.6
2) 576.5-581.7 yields 11.4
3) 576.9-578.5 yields 11.2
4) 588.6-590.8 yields 9.4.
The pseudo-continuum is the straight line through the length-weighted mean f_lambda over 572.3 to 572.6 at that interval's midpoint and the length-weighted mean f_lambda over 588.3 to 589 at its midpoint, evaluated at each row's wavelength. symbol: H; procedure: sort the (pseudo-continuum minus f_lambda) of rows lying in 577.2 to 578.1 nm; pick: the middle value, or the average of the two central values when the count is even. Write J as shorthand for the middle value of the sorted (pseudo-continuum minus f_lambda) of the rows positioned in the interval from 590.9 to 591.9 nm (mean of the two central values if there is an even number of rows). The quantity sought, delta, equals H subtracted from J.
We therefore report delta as -1.6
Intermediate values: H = -0.3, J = -1.9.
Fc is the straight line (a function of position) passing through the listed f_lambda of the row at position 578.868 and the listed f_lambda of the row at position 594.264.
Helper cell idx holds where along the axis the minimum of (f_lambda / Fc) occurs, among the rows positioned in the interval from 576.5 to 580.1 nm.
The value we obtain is 578.335 nm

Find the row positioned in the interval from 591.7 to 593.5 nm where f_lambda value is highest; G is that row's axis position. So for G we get 593.443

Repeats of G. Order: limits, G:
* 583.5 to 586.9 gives 583.955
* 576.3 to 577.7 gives 577.270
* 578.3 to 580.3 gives 580.202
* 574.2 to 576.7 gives 575.015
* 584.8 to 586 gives 585.032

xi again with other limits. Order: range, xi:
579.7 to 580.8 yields 580.336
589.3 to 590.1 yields 590.037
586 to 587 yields 586.515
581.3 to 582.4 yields 582.344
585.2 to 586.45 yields 585.301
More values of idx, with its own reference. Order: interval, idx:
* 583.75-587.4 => 585.975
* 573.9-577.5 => 576.739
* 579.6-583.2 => 580.871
